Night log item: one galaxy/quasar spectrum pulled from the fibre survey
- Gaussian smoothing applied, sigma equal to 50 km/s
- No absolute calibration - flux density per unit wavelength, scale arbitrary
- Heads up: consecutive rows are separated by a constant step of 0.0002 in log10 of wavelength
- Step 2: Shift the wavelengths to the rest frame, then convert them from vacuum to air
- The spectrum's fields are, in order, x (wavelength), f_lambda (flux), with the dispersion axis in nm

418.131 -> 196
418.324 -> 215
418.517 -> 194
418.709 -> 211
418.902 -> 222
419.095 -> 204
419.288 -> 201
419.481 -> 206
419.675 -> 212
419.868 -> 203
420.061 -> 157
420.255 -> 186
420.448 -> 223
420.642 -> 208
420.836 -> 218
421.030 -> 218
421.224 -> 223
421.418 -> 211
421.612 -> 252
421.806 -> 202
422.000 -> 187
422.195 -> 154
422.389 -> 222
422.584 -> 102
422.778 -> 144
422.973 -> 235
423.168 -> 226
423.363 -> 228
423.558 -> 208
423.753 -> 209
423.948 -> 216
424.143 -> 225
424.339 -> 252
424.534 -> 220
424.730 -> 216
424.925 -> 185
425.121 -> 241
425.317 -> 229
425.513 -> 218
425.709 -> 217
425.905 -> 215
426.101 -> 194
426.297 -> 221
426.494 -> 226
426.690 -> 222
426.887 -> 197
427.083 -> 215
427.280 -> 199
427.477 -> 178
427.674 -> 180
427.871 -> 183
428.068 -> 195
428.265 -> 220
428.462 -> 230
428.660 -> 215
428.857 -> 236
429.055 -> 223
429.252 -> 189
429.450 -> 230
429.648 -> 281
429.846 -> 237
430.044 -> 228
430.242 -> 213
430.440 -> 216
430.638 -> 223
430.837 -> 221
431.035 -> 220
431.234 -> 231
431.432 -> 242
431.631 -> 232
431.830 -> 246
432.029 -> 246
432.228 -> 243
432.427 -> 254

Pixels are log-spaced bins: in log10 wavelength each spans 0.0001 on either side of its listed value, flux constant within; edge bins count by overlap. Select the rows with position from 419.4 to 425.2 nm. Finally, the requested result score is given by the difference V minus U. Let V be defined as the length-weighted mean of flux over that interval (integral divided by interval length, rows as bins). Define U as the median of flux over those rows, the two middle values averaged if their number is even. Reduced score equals -8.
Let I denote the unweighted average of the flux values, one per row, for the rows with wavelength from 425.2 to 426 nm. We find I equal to 220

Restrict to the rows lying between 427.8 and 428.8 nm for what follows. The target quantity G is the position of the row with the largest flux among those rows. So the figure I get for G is 428.462 nm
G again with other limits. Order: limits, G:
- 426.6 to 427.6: 426.690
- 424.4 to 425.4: 425.121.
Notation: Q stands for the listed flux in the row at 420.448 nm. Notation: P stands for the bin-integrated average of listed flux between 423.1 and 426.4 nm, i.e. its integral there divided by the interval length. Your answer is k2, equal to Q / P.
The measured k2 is 1.02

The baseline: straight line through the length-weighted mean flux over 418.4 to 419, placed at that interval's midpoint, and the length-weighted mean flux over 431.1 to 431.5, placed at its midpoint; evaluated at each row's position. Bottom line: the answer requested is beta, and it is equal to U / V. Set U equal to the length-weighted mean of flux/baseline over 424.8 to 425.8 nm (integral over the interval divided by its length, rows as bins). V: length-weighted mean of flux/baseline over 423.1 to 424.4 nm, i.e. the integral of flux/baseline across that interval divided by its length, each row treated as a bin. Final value 0.97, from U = 0.979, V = 1.01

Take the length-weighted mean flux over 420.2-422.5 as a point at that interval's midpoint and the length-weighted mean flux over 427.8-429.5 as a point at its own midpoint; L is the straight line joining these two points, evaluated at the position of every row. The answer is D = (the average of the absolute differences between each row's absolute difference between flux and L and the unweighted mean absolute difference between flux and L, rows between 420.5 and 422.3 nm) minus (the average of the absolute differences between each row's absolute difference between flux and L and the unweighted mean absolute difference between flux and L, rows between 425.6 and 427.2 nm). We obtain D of 10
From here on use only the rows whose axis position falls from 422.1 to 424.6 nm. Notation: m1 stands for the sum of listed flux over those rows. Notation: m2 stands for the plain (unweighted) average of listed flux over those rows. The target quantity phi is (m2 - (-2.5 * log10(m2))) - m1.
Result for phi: -2432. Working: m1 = 2641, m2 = 203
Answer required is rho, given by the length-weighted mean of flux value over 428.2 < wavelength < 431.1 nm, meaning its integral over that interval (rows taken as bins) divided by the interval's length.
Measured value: 226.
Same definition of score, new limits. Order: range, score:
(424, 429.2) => -4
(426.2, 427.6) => -7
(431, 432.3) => -4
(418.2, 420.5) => -3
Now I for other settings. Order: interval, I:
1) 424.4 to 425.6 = 218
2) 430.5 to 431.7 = 228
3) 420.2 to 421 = 209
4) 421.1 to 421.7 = 229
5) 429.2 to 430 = 234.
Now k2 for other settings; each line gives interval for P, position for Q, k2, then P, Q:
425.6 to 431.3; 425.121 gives 1.12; 216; 241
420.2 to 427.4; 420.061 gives 0.75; 210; 157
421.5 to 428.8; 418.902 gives 1.07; 208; 222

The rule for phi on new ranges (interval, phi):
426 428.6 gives -2450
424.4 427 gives -2580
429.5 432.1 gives -2797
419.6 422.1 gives -2487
